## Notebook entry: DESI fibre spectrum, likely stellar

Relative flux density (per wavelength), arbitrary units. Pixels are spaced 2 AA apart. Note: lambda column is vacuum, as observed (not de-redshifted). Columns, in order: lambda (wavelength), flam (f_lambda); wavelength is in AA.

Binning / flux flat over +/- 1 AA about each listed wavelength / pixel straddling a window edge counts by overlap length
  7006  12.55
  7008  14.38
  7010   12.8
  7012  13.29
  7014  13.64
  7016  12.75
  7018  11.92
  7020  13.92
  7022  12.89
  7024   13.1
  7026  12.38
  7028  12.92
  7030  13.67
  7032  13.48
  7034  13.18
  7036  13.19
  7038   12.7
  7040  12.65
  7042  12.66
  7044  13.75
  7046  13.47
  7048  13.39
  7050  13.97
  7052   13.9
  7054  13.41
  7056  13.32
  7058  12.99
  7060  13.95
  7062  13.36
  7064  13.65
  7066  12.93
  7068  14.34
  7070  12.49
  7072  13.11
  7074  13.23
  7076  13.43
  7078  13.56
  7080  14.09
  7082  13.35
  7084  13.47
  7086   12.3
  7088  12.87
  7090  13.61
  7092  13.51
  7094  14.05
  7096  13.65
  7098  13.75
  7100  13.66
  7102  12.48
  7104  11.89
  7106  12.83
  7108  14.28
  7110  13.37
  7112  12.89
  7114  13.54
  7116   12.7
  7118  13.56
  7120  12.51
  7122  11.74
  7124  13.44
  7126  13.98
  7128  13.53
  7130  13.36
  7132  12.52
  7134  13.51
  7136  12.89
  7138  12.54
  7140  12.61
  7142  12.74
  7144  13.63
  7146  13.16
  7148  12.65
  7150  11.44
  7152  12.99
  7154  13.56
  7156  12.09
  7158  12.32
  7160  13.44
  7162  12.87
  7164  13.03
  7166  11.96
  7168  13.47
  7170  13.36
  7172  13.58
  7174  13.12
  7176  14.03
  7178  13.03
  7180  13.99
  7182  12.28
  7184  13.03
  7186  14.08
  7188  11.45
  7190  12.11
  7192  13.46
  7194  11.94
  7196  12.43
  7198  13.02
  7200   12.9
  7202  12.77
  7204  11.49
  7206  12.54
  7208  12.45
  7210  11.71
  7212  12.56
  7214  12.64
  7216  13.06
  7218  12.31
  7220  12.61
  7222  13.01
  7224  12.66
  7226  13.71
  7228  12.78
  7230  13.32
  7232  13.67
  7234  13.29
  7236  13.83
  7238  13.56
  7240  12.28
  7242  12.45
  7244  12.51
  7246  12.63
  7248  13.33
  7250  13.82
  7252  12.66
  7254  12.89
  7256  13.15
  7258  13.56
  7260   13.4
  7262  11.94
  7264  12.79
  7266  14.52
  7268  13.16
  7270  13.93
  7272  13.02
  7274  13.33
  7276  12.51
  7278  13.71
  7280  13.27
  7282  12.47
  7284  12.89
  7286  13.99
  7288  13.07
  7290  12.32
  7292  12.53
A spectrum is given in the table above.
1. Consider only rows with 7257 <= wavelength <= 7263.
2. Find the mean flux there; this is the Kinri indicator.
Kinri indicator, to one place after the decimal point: 13.0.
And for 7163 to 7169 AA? 12.8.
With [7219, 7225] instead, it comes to 12.8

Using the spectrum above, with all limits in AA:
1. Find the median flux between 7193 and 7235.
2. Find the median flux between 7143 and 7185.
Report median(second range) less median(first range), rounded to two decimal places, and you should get 0.37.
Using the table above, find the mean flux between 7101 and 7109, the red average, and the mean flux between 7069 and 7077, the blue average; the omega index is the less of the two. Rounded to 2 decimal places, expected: 12.87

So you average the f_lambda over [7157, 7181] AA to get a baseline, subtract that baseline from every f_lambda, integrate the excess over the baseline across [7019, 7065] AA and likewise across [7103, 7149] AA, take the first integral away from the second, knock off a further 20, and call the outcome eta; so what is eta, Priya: -32.1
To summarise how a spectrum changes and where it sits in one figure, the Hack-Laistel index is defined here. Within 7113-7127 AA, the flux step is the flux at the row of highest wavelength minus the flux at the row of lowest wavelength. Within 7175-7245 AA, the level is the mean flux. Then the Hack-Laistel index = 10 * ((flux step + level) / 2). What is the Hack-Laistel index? 66.3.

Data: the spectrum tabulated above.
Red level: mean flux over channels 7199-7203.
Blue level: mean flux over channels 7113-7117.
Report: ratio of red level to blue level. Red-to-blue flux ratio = 0.98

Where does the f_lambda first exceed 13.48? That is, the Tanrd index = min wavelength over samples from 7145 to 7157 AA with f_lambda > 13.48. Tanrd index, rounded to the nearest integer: 7154 AA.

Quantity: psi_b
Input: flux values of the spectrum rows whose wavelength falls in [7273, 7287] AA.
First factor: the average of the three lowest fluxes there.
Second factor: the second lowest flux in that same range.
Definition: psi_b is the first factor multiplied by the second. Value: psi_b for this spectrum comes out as 158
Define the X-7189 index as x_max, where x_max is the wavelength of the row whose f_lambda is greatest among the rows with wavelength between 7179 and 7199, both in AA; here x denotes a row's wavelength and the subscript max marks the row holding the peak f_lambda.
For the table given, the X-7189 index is 7186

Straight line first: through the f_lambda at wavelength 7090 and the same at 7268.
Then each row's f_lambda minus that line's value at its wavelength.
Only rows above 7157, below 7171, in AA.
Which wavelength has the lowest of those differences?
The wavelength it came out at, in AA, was 7166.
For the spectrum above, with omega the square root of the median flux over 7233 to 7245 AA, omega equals 3.592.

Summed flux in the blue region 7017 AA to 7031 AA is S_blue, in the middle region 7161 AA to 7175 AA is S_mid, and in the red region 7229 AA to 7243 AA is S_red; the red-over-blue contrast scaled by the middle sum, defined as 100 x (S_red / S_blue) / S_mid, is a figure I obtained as 1.11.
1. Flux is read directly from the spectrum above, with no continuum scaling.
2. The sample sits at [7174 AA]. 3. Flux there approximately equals 13.12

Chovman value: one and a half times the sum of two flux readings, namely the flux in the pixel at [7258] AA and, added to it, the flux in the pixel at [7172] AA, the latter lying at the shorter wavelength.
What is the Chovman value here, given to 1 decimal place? 40.7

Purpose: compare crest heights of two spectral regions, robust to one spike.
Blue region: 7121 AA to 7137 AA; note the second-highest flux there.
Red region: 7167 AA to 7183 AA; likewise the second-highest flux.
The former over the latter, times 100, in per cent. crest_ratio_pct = 97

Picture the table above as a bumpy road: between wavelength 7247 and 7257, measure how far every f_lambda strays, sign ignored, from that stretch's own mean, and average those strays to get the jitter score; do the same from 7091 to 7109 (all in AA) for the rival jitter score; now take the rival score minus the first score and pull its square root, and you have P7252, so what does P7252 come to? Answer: 0.55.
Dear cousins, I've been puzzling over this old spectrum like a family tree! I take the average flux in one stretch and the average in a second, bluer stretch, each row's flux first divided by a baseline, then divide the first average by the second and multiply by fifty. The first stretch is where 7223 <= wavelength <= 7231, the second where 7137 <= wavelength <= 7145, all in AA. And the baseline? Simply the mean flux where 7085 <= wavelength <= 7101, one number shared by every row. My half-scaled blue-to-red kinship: 50.9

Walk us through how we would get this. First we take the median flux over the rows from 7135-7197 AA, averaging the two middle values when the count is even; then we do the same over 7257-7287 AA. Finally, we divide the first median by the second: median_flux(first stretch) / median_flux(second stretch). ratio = 0.98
